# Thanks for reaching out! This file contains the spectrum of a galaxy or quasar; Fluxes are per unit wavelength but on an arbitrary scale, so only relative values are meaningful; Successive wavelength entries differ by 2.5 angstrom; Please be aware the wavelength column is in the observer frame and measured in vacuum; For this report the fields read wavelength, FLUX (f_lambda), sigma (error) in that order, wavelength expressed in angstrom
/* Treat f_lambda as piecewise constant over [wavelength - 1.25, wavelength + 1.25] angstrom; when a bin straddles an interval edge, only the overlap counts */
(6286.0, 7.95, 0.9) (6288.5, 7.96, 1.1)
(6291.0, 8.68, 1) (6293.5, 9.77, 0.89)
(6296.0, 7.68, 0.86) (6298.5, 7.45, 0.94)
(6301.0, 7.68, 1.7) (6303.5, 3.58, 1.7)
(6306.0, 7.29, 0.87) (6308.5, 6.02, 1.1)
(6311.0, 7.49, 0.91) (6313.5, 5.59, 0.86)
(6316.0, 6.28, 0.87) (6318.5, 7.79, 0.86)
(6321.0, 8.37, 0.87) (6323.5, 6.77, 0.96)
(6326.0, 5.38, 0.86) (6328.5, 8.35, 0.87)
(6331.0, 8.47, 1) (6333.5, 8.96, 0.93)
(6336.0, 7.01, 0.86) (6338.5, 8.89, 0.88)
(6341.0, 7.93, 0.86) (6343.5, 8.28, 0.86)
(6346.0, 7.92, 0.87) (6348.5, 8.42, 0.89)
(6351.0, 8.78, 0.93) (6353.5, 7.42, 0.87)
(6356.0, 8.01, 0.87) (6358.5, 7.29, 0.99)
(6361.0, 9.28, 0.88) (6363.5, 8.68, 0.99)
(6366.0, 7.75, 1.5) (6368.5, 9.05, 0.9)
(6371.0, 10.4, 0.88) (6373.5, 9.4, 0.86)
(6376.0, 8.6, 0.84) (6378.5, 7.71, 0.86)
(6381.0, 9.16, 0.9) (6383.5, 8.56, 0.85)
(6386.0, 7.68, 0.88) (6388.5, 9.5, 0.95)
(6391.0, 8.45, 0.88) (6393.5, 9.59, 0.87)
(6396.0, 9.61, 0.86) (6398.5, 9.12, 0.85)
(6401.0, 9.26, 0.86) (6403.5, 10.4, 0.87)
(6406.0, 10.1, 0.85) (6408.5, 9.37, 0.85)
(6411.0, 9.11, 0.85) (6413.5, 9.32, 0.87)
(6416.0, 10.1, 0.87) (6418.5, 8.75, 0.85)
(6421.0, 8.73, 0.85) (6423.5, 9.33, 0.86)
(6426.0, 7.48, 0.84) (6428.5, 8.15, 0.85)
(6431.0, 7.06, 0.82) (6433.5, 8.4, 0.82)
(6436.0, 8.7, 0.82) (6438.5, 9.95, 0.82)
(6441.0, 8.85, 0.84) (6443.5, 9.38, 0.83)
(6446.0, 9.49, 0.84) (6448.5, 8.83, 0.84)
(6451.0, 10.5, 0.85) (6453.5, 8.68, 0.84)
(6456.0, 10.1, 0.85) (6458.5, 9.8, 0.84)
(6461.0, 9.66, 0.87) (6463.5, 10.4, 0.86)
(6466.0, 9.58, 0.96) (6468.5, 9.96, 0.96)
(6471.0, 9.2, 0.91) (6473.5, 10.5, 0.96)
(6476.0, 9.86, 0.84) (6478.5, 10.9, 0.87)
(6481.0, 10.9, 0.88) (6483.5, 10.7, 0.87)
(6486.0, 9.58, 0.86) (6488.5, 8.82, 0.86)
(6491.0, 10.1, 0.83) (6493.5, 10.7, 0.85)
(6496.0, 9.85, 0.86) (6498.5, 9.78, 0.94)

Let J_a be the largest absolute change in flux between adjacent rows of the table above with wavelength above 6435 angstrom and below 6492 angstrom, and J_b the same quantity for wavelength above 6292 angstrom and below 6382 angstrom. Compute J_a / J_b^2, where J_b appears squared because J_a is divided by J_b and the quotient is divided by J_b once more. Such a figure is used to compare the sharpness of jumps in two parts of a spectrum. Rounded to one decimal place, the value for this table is 0.1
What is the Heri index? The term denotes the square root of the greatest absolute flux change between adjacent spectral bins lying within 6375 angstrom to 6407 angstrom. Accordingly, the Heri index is 1.35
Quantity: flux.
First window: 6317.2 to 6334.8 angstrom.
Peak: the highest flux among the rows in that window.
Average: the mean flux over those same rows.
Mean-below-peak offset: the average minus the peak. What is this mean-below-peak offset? -1.2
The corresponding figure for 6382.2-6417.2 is -1.1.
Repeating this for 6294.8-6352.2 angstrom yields -1.6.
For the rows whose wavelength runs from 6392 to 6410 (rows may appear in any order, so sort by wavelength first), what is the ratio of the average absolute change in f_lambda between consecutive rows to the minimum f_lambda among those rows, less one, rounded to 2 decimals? -0.95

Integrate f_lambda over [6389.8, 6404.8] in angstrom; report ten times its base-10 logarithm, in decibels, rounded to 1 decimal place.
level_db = 21.5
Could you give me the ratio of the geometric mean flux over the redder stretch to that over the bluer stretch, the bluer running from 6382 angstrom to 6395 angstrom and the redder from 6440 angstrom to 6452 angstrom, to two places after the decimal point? 1.08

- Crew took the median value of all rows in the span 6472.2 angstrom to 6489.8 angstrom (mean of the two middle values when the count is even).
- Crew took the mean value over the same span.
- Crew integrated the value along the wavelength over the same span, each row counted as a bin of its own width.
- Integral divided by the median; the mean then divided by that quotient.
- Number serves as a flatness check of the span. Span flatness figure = 0.60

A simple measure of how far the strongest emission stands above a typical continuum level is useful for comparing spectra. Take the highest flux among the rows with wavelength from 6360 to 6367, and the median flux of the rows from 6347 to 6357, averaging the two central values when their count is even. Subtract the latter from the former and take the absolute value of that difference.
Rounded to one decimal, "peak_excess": 1.1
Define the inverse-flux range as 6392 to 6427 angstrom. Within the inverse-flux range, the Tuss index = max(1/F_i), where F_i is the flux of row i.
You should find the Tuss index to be 0.134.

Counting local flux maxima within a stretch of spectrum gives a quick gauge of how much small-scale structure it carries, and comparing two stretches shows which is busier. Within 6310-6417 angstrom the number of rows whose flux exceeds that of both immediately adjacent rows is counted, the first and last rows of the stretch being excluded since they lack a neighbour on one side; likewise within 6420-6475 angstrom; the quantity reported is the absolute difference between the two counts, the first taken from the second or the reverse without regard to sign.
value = 4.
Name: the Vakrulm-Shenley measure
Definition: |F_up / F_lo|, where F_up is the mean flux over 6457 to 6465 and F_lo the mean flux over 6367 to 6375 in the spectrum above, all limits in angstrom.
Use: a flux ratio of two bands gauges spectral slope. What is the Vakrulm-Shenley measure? 1.04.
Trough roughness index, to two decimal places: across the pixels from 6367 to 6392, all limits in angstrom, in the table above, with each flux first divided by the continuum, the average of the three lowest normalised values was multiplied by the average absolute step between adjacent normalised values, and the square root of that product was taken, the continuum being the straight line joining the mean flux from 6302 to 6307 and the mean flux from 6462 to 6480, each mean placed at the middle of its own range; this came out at 0.39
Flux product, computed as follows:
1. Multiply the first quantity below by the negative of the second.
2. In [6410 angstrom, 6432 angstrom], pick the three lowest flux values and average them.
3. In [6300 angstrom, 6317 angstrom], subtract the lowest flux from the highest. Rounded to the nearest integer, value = -31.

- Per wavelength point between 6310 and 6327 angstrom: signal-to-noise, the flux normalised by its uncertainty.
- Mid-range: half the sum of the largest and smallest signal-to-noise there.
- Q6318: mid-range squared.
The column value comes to 63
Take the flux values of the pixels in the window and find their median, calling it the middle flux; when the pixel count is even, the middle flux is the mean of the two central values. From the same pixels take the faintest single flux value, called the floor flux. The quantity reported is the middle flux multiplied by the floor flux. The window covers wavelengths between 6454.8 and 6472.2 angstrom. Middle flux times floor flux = 90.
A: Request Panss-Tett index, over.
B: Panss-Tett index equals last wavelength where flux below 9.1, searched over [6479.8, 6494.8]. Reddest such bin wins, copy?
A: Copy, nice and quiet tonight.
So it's 6488.5 angstrom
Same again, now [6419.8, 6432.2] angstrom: 6431.0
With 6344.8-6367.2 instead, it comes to 6366.0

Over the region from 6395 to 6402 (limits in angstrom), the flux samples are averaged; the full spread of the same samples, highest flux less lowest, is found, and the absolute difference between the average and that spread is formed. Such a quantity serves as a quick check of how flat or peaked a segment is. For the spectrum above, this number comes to 8.8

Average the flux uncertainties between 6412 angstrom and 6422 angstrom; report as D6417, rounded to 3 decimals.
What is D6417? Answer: 0.860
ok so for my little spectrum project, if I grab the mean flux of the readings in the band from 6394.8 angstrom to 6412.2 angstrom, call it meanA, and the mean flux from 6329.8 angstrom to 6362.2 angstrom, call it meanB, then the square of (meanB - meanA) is 1.9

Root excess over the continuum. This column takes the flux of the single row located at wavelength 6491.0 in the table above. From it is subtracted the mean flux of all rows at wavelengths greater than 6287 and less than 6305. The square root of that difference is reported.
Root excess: 1.60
